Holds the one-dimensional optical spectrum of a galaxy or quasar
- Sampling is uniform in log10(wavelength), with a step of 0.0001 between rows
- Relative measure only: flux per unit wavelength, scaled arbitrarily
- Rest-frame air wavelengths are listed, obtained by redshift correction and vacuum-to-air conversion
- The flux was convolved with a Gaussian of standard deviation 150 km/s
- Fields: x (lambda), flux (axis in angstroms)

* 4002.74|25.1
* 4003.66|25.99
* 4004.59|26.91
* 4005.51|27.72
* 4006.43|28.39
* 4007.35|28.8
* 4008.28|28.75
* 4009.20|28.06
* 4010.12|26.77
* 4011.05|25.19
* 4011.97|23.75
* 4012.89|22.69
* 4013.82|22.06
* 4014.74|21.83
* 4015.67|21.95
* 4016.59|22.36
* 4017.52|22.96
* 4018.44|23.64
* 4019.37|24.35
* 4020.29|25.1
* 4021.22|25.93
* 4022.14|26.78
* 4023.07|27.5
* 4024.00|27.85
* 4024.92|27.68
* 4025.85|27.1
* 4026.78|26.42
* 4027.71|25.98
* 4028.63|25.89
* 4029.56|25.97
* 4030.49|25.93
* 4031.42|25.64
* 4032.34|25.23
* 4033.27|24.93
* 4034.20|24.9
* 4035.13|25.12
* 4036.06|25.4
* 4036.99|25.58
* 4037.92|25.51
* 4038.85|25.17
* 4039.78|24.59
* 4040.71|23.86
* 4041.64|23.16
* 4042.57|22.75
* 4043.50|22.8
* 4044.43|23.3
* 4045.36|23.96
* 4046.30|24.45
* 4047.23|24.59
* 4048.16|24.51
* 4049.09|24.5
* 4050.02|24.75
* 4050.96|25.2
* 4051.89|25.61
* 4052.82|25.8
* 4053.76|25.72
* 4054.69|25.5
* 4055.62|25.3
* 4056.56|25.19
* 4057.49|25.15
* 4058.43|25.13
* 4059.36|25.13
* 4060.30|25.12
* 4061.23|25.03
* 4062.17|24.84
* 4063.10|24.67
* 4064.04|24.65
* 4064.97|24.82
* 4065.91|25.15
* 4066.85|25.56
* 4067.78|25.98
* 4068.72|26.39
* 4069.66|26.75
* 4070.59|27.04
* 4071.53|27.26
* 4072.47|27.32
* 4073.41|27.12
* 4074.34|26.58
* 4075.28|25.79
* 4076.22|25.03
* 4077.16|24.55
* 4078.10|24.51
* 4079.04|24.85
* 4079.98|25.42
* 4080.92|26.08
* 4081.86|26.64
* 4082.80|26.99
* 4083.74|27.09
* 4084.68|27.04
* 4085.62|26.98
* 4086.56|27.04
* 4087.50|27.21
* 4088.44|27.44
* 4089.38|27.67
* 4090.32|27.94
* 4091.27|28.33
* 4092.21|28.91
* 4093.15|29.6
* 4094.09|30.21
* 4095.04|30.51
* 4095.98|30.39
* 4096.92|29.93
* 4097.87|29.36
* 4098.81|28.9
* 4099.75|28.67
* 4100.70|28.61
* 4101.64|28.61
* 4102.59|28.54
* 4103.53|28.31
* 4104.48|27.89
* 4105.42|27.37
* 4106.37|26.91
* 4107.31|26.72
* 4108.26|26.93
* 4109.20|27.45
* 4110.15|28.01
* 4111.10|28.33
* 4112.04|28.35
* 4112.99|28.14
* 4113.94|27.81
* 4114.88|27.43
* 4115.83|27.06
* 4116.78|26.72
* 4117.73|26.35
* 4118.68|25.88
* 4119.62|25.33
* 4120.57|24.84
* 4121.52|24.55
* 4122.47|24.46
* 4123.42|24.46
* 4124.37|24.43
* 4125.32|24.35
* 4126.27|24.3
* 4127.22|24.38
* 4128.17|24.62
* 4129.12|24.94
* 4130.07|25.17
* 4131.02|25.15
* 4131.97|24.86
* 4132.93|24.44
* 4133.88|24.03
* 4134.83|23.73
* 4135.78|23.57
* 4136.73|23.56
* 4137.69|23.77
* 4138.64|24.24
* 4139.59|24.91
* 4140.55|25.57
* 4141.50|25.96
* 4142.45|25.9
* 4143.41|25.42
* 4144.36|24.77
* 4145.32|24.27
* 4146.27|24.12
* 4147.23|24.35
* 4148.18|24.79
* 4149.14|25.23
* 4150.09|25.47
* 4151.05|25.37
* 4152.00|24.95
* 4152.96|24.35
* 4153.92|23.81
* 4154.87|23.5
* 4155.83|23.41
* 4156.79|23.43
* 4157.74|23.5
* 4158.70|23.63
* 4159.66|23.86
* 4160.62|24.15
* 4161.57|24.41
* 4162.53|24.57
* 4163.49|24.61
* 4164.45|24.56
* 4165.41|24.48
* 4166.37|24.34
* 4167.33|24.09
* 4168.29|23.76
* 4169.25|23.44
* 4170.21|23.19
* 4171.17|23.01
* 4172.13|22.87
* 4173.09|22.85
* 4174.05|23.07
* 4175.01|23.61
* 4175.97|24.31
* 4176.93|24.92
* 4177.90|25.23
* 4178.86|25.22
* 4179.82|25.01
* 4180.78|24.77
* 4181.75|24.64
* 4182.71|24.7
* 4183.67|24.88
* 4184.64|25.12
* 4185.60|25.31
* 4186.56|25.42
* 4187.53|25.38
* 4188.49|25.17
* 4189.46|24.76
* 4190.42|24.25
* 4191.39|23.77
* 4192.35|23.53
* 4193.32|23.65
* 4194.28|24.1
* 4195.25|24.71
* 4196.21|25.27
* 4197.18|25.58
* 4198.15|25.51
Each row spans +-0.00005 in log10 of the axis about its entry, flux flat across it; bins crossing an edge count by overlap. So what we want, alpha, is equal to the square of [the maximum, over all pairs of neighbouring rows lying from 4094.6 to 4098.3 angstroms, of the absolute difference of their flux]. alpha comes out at 0.32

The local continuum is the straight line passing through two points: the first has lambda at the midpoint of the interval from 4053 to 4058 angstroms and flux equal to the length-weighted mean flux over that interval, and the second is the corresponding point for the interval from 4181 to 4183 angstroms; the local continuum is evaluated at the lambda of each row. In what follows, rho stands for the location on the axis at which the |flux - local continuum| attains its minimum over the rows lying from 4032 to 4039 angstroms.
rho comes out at 4037.92 angstroms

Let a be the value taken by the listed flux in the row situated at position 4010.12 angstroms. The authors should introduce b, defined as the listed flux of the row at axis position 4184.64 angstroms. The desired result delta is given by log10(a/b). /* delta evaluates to 0.03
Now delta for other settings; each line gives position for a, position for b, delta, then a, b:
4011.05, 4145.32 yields 0.02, 25.19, 24.27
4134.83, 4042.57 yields 0.02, 23.73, 22.75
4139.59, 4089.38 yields -0.05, 24.91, 27.67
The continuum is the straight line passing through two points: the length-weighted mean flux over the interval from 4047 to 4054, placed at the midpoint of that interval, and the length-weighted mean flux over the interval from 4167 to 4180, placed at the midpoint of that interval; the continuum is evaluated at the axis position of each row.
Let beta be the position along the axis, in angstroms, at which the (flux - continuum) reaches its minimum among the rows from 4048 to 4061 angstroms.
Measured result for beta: 4049.09 angstroms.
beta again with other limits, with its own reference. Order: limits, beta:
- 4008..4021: 4014.74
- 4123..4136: 4135.78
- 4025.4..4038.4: 4034.20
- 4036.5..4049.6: 4042.57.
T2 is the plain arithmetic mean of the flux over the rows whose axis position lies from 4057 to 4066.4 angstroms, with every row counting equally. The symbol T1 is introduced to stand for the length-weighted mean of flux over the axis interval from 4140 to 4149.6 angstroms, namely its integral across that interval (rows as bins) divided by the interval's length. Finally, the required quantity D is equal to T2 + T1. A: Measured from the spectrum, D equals 50.0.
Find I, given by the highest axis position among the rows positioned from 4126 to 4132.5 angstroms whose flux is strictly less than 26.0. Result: 4131.97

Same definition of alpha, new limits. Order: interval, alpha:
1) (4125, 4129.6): 0.10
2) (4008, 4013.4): 2.50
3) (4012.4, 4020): 0.50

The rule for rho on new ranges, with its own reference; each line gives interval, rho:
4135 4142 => 4139.59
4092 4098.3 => 4092.21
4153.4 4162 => 4161.57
